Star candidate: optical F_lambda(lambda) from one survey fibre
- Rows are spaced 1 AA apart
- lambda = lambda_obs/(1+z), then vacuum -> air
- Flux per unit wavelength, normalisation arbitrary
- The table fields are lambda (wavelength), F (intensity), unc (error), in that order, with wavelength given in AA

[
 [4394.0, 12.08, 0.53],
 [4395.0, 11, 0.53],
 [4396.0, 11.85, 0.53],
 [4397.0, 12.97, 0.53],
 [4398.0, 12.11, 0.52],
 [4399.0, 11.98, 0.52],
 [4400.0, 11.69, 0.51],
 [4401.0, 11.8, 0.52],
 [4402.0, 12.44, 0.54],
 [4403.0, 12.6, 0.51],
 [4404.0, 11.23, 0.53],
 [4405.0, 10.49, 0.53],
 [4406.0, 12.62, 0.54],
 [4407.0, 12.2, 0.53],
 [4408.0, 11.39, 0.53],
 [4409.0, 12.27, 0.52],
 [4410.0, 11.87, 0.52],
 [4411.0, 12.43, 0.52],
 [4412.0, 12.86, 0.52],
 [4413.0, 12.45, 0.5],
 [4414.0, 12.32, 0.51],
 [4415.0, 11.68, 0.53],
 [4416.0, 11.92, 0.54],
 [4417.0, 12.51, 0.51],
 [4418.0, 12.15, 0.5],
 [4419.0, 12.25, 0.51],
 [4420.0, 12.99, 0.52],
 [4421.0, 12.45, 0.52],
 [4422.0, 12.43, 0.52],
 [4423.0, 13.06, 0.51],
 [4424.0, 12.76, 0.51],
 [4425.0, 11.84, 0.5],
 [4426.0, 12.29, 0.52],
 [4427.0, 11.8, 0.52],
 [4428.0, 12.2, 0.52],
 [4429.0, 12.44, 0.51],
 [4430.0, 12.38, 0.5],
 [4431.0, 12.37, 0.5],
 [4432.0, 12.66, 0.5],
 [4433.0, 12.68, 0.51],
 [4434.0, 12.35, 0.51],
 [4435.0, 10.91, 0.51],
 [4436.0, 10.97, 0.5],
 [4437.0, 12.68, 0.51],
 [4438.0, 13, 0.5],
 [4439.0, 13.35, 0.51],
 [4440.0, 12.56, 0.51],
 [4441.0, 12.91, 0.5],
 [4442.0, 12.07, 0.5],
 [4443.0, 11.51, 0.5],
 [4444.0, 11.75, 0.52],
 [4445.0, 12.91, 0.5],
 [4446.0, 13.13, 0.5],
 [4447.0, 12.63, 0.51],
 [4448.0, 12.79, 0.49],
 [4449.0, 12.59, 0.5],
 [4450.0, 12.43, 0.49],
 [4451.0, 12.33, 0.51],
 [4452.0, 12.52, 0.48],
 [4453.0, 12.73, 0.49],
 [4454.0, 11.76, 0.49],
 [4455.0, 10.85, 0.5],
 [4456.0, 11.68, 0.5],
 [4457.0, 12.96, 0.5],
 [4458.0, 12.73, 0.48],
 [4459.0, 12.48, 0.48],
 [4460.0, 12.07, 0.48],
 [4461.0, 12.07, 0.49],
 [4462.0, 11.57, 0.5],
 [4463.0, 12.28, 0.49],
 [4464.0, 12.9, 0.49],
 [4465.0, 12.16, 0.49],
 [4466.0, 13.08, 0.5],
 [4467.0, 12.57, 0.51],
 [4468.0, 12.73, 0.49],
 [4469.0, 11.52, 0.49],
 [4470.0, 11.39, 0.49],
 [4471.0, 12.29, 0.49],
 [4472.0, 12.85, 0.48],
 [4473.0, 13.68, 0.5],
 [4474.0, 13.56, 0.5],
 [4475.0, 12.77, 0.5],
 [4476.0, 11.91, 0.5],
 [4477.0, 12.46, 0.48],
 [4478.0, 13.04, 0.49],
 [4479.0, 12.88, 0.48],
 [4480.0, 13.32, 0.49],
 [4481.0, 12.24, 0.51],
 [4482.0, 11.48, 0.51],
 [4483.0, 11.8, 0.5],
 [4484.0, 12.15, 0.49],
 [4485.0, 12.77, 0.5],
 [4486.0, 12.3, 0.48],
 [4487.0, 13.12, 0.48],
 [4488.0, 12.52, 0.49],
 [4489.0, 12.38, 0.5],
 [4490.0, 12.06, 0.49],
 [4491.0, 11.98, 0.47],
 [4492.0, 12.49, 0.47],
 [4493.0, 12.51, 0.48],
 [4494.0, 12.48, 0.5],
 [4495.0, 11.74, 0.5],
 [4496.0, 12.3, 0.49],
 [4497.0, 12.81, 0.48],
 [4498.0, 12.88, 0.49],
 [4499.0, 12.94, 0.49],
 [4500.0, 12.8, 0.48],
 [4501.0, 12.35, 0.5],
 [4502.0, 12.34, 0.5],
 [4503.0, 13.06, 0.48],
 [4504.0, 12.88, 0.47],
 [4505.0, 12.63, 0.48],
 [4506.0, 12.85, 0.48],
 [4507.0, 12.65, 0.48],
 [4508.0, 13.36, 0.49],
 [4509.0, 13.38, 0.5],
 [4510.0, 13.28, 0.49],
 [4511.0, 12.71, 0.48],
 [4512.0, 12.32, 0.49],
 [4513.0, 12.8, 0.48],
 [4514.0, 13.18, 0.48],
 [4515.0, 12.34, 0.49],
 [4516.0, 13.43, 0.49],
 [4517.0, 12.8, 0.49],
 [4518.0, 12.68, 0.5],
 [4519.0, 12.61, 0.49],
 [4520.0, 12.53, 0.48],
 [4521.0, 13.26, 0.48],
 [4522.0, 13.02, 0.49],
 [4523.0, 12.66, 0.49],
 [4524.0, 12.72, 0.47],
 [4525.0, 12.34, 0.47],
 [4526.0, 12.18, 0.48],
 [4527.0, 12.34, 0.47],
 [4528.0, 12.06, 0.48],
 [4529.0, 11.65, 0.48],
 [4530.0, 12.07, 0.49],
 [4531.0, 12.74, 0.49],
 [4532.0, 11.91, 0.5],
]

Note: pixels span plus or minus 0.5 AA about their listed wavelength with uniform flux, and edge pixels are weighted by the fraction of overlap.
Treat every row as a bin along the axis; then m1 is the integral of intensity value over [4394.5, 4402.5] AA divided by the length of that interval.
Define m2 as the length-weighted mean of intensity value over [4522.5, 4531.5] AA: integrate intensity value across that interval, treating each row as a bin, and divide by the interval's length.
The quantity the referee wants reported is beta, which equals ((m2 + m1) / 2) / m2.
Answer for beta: 0.99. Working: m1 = 12.0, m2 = 12.3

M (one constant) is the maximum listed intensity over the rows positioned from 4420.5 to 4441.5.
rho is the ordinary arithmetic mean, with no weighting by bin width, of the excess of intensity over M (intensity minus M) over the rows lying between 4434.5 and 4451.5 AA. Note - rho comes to -0.97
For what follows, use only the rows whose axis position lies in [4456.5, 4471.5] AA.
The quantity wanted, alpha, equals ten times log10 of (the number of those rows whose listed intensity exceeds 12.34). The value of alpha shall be 8.5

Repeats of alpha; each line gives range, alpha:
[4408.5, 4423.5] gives 9.0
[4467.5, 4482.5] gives 9.5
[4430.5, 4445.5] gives 10.0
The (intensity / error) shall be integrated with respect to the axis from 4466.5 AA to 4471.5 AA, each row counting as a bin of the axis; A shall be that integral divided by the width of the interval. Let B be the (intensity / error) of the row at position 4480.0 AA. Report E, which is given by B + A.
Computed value 51.7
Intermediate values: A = 24.5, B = 27.2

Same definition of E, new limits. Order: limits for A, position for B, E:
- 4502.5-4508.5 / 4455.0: 48.6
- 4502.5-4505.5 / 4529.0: 51.2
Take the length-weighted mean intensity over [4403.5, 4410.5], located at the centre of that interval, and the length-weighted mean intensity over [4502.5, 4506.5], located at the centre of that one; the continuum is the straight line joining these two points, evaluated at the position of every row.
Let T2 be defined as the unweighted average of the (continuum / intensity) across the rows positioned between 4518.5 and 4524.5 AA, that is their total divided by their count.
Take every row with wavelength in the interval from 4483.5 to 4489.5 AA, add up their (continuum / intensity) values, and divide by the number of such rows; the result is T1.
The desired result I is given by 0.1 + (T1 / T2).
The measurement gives 1.09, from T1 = 1.01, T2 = 1.02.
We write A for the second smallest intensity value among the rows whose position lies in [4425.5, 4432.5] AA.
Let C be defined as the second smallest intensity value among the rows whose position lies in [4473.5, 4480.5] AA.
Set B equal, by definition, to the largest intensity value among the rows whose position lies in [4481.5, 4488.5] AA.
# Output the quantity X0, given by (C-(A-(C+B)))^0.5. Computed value 5.08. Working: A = 12.2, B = 13.12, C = 12.46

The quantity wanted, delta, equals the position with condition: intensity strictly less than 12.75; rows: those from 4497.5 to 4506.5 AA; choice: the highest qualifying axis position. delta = 4505.0 AA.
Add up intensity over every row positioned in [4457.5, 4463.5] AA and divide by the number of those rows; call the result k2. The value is 12.2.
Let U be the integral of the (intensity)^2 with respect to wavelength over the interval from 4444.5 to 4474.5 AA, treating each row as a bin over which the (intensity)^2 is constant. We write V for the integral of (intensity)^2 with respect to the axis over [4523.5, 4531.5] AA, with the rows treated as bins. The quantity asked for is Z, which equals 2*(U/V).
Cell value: 8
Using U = 4655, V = 1204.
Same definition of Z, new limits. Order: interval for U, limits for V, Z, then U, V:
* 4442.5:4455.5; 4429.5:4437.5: 3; 1973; 1180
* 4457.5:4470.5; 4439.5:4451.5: 2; 1962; 1868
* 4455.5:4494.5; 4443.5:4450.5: 11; 6049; 1113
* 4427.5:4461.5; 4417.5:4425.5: 8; 5187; 1249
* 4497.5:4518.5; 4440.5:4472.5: 1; 3465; 4867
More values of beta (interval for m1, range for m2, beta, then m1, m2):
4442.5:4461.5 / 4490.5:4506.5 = 0.99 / 12.3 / 12.6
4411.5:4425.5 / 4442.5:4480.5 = 1.00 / 12.4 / 12.4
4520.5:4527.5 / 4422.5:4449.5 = 1.01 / 12.6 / 12.4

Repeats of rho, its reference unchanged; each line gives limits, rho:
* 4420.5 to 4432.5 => -0.96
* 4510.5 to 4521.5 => -0.56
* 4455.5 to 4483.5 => -0.90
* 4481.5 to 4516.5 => -0.75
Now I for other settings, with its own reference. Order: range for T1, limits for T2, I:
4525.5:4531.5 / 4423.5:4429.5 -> 1.20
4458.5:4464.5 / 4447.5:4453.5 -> 1.14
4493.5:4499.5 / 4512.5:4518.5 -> 1.11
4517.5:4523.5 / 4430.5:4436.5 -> 1.11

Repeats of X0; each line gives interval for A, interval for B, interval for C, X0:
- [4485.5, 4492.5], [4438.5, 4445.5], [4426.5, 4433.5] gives 5.07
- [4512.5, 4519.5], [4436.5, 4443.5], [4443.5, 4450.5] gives 5.06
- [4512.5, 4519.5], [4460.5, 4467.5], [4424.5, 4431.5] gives 4.91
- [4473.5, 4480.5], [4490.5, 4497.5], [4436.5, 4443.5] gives 4.95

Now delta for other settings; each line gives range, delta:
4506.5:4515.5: 4515.0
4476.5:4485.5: 4484.0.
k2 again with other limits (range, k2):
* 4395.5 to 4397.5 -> 12.4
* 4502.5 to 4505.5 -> 12.9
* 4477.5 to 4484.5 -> 12.4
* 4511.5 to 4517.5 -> 12.8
